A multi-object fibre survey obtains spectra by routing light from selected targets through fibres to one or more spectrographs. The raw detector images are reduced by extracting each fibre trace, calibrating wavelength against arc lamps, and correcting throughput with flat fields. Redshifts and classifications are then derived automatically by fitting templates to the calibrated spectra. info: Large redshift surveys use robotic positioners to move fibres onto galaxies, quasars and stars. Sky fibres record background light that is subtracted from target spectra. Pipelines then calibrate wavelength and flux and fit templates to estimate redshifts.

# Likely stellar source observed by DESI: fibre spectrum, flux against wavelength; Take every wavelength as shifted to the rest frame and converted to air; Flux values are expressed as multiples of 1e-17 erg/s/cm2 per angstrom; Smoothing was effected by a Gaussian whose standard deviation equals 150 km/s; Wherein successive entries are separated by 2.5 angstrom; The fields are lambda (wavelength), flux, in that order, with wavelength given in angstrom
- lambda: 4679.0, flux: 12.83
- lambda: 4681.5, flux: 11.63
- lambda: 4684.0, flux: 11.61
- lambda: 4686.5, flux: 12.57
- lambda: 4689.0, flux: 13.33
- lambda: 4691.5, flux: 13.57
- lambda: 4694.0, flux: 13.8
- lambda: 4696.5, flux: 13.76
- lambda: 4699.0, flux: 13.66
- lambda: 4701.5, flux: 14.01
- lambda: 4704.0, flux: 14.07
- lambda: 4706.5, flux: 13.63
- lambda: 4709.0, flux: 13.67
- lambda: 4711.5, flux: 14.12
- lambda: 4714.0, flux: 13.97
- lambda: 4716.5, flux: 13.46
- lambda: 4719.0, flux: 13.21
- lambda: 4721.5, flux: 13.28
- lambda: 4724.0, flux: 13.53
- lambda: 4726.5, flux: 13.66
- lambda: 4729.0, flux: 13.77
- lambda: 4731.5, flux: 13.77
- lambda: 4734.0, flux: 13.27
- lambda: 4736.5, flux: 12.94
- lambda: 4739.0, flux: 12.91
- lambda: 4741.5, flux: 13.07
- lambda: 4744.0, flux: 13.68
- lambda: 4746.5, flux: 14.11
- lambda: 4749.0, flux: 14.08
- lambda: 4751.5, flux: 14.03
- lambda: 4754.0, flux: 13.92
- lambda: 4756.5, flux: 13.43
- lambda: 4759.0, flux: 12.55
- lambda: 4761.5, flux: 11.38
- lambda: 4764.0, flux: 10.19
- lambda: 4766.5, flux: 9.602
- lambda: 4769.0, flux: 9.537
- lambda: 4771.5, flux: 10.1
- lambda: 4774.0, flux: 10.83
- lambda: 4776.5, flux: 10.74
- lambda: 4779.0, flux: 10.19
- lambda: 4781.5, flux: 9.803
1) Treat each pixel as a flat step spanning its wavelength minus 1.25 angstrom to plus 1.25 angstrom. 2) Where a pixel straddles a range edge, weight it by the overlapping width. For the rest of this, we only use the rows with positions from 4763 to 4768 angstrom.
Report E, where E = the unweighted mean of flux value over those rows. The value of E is 9.9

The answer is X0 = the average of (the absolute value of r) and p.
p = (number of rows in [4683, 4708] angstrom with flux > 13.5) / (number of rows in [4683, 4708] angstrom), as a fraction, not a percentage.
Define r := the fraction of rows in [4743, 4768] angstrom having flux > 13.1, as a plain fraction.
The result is 0.65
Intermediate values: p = 0.700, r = 0.60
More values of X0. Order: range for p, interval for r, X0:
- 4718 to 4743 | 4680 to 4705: 0.55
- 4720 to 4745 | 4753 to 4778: 0.35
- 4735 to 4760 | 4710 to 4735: 0.75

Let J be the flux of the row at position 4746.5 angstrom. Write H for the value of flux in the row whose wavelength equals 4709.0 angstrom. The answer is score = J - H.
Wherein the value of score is 0.4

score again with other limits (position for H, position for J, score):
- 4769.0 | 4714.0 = 4.4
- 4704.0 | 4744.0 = -0.4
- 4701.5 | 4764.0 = -3.8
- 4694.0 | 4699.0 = -0.1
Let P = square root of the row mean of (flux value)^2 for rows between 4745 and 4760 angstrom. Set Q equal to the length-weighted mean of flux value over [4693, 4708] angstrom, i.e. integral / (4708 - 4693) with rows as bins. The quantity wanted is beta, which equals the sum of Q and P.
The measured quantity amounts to 27.5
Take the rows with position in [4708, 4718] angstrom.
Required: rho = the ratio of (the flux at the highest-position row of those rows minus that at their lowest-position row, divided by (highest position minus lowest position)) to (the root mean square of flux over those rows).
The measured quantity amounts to -0.0020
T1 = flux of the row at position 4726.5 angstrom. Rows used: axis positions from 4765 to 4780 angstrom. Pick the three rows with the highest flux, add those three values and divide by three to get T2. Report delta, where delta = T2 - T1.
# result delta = -3.1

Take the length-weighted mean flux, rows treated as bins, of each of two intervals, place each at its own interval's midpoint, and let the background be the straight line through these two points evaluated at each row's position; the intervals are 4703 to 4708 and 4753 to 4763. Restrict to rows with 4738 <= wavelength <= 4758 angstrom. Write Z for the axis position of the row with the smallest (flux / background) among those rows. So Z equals 4739.0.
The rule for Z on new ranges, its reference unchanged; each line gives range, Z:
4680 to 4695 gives 4681.5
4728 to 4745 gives 4736.5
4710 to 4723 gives 4719.0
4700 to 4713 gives 4706.5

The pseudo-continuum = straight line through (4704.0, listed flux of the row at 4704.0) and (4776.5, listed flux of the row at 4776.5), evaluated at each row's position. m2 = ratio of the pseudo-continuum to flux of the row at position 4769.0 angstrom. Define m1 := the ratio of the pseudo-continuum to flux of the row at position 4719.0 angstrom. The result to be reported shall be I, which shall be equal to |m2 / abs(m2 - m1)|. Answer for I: 8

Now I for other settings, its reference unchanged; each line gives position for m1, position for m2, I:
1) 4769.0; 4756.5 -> 3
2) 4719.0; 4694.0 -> 26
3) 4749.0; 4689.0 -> 4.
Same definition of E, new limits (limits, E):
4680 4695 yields 12.8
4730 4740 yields 13.2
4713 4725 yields 13.5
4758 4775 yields 10.6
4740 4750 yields 13.7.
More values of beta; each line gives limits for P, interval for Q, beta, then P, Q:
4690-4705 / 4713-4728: 27.3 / 13.8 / 13.5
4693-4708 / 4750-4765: 26.5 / 13.8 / 12.6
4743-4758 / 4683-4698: 27.0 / 13.9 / 13.1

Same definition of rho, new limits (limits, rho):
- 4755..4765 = -0.0362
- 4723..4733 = 0.0023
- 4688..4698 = 0.0042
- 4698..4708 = -0.0003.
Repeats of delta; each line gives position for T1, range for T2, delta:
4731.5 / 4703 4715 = 0.3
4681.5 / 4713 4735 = 2.2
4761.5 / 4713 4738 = 2.5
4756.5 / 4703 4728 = 0.6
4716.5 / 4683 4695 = 0.1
